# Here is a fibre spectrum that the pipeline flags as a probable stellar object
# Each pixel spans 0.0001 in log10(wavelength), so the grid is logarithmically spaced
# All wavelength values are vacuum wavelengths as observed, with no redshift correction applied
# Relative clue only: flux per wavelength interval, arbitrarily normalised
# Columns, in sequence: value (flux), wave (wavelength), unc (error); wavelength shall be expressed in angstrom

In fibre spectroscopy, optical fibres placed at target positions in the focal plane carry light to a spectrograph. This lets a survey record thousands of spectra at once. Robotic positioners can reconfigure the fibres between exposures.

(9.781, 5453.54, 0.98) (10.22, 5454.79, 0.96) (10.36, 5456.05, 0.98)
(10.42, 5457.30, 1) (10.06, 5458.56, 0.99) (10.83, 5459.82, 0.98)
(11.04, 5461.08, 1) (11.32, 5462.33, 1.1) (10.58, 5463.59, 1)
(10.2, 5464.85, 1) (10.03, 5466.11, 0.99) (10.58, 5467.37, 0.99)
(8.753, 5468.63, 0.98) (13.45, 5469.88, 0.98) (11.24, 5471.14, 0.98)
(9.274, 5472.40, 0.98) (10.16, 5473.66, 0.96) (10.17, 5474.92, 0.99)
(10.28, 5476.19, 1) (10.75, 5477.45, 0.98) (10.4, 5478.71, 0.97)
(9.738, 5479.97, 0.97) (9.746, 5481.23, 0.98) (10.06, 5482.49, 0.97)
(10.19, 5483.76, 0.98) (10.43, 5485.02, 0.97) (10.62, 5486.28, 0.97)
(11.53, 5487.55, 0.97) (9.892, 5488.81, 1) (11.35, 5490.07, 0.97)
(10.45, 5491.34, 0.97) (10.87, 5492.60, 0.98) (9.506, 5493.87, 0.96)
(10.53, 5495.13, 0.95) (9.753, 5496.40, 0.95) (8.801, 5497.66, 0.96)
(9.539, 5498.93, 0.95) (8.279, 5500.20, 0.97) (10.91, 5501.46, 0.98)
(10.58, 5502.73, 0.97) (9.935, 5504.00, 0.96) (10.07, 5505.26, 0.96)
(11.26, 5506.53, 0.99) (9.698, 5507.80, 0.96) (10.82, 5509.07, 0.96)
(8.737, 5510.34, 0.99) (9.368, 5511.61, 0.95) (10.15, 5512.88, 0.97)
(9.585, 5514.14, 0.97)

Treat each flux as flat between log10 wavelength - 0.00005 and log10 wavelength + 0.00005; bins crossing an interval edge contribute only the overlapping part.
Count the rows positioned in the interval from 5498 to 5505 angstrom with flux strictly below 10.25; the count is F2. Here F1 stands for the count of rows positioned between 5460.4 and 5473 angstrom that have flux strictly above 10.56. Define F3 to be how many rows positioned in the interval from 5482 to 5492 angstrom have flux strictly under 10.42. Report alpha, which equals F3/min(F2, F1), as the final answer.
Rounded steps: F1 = 6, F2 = 3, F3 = 3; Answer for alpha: 1.0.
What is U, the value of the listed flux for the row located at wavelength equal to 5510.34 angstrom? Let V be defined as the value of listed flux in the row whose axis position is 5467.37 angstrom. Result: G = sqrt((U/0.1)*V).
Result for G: 30.4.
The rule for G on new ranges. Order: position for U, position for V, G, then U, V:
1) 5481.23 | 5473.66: 31.5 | 9.746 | 10.16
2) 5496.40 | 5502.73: 32.1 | 9.753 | 10.58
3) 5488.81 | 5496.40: 31.1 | 9.892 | 9.753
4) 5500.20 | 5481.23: 28.4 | 8.279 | 9.746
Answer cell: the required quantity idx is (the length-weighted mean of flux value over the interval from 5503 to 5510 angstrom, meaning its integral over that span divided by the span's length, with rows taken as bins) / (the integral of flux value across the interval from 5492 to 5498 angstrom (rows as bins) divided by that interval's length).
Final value 1.04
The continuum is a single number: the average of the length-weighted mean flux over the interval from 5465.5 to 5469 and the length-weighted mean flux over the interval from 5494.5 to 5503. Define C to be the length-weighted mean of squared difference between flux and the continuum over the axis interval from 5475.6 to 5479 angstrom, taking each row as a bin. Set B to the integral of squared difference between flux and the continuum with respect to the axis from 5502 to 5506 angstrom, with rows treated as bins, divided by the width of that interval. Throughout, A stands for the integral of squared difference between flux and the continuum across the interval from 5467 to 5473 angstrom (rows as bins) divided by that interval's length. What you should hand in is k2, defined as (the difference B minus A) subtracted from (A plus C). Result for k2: 7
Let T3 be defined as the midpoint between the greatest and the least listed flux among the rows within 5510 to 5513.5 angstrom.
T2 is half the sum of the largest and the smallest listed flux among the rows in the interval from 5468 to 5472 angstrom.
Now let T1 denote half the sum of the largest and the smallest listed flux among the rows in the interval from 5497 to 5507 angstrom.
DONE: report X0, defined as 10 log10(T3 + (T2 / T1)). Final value 10.2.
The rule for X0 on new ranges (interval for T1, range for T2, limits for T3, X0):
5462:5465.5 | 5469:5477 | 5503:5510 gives 10.6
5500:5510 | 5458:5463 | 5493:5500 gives 10.3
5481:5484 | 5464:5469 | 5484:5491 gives 10.7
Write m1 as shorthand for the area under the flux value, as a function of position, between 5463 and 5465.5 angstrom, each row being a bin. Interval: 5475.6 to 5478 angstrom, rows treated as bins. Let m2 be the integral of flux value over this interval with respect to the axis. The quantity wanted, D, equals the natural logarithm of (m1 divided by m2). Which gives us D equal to 0.0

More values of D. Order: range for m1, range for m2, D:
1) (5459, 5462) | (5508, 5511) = 0.1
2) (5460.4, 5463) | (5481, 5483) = 0.4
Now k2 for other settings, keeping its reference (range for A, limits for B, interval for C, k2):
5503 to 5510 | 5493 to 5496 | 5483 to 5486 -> 1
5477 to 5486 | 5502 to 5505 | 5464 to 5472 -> 3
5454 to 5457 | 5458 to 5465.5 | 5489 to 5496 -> 0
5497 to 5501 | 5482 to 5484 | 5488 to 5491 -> 3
